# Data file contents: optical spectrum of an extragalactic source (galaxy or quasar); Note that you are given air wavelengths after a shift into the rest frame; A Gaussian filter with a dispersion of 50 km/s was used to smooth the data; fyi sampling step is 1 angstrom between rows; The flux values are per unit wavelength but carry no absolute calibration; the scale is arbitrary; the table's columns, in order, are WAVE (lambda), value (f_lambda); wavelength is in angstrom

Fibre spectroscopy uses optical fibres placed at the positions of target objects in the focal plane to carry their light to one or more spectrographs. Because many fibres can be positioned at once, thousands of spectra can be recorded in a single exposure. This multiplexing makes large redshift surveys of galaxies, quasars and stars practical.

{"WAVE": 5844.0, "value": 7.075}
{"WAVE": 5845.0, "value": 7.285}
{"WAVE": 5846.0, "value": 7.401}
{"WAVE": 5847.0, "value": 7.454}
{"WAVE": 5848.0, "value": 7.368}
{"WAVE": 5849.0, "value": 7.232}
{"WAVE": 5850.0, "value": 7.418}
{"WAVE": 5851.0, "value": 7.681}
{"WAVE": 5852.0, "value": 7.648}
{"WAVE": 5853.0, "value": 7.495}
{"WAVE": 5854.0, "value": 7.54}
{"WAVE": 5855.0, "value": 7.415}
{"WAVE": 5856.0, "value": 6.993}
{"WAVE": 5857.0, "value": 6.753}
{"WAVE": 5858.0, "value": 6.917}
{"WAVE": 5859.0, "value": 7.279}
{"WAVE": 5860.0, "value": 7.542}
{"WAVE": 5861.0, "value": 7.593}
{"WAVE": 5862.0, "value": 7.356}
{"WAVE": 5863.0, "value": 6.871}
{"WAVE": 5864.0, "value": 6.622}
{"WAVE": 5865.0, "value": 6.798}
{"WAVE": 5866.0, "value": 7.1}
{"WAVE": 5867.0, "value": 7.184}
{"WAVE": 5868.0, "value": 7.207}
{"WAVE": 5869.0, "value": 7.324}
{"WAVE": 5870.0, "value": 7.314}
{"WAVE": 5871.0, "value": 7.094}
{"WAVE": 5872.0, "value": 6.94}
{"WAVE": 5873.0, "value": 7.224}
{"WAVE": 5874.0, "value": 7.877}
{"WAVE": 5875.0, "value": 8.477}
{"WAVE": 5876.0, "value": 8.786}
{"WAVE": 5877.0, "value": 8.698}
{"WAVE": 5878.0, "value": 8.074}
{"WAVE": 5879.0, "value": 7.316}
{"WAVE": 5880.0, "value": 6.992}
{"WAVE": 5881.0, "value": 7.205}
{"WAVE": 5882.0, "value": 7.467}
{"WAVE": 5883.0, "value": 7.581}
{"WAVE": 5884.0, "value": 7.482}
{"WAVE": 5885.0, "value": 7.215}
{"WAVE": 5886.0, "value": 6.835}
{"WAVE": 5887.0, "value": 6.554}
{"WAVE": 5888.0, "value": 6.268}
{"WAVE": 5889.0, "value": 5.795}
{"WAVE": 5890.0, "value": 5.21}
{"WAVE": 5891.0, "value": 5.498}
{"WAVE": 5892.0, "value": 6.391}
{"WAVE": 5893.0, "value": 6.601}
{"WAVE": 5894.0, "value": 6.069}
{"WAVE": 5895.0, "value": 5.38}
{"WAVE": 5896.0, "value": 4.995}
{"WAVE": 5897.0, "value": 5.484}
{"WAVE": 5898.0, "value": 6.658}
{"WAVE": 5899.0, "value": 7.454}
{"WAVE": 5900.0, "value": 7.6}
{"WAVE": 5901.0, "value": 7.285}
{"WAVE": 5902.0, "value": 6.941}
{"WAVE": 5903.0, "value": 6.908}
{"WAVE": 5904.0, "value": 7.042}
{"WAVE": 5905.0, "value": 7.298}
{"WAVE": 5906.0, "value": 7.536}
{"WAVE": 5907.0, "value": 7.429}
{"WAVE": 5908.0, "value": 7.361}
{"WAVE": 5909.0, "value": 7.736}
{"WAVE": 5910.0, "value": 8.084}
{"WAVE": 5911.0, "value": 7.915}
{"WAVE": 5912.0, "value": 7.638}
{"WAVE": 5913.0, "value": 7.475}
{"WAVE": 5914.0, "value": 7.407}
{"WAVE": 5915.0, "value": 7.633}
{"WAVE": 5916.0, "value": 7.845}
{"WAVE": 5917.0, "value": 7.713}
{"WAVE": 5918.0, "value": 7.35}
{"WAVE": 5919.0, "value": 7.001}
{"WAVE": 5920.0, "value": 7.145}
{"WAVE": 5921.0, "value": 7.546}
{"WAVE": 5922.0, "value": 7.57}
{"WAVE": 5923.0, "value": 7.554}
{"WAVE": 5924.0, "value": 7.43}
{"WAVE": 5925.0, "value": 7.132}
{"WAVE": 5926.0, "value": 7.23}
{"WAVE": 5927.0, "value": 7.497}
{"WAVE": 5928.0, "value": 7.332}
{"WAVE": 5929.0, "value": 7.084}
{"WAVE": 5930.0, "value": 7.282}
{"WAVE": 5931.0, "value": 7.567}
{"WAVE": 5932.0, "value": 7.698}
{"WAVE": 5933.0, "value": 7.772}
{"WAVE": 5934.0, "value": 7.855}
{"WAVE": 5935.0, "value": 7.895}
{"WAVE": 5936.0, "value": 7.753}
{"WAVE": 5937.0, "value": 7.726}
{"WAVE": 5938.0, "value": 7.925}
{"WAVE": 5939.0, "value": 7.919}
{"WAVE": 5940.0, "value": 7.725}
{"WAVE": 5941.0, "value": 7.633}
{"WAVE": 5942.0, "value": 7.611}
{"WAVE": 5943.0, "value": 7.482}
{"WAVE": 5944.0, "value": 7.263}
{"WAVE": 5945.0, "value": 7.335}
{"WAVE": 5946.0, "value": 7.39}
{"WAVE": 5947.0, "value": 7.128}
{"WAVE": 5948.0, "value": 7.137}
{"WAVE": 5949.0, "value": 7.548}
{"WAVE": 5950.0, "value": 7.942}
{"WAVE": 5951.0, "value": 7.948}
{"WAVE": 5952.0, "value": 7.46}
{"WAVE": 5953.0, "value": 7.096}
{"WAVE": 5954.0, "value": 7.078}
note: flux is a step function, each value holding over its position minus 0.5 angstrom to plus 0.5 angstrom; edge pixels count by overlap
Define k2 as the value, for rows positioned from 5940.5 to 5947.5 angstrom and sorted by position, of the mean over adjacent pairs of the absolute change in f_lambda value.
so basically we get 0.13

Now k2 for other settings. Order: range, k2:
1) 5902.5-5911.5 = 0.21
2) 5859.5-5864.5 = 0.26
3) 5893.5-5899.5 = 0.71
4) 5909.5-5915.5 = 0.18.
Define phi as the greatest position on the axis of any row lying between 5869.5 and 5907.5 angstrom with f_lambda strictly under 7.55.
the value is 5907.0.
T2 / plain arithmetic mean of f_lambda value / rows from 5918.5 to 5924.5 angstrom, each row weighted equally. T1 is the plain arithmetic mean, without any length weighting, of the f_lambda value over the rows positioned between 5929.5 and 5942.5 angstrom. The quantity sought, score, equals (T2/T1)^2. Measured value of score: 0.91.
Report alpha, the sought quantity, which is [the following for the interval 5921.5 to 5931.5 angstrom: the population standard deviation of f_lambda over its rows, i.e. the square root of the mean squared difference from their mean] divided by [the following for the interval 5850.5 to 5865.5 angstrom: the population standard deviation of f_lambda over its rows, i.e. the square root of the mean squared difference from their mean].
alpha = 0.5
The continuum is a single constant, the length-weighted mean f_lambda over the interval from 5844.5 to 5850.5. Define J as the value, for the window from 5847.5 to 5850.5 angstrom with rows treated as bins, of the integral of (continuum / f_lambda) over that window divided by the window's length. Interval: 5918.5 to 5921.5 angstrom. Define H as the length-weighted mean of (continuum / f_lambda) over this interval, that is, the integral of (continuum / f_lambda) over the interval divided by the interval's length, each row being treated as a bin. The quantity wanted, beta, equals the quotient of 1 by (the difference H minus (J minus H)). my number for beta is 0.97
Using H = 1.02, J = 1.00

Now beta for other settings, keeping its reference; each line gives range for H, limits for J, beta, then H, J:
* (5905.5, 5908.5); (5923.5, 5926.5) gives 1.04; 0.99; 1.01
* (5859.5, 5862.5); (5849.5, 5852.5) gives 1.01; 0.98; 0.97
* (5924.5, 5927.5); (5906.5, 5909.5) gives 0.96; 1.01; 0.98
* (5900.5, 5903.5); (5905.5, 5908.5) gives 0.91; 1.05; 0.99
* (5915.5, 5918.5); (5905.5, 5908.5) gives 1.06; 0.96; 0.99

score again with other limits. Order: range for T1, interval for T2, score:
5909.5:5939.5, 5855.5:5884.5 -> 0.95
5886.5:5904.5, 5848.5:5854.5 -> 1.40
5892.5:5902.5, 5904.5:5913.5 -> 1.39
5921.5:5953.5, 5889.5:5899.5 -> 0.63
